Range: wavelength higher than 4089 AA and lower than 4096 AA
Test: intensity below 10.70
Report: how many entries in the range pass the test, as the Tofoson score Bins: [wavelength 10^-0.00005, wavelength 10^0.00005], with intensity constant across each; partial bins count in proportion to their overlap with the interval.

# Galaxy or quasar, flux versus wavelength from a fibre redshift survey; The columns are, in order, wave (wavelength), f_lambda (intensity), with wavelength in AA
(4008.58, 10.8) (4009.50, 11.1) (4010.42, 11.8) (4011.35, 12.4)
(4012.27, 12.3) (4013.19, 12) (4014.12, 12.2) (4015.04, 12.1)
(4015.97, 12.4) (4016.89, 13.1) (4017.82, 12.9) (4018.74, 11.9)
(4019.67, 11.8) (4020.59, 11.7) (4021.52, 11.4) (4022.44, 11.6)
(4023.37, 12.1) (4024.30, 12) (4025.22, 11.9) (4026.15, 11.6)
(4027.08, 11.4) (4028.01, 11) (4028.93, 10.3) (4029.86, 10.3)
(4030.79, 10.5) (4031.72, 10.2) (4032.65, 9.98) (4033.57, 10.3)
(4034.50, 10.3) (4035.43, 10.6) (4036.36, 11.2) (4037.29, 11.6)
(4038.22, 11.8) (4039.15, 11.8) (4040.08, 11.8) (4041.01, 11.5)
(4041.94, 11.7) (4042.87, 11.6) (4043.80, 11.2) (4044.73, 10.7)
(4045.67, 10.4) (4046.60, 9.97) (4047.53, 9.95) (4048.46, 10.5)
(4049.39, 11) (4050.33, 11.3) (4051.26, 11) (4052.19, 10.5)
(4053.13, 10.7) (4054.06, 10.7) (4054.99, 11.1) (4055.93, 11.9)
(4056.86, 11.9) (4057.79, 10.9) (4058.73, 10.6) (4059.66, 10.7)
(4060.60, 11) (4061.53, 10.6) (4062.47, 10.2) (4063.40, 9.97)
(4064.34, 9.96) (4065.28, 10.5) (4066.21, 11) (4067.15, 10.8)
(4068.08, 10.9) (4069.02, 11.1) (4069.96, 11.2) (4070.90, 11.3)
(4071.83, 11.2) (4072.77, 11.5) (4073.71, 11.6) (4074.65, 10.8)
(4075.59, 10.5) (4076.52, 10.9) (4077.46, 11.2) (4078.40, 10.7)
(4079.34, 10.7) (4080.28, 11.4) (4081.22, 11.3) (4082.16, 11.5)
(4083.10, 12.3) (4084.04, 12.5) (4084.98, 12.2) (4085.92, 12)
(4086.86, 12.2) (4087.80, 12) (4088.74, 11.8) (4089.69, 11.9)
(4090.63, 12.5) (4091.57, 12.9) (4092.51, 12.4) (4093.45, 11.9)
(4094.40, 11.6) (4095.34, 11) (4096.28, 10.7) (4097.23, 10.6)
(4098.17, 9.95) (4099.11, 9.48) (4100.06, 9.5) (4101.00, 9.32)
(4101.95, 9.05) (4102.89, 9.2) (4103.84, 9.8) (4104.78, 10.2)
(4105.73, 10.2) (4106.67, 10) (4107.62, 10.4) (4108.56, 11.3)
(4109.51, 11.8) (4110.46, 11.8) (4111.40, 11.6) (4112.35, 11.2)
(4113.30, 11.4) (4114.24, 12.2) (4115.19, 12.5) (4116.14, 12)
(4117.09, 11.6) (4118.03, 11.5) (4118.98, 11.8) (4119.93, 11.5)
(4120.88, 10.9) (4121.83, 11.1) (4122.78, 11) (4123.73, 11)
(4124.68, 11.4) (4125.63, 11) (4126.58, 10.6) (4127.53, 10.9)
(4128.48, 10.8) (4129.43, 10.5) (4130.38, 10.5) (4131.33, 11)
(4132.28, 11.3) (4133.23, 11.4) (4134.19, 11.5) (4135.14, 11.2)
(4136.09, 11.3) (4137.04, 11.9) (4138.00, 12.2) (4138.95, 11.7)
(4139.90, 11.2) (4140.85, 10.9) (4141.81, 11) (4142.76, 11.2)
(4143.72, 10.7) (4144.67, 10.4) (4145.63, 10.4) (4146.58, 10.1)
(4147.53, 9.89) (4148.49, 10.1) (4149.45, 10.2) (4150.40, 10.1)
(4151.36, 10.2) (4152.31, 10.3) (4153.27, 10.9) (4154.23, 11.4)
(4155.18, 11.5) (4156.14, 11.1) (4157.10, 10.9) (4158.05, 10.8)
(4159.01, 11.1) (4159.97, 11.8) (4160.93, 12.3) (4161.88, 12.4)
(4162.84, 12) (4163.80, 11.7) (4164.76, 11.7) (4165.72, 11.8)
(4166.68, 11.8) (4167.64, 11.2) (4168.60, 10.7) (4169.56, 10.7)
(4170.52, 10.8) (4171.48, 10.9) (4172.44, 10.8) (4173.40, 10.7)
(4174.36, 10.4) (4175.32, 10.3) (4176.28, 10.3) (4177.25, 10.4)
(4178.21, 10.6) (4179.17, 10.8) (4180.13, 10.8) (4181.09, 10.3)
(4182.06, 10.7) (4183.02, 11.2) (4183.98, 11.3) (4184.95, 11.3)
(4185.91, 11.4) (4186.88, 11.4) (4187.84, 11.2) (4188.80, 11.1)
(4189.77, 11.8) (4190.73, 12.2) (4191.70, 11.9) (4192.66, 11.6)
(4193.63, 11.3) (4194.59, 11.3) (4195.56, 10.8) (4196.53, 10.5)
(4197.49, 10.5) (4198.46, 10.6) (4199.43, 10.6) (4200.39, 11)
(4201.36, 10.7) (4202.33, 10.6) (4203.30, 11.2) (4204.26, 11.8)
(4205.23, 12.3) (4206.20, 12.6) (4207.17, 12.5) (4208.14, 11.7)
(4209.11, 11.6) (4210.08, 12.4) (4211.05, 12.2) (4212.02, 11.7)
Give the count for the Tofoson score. 0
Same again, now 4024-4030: 2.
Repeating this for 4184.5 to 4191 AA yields 0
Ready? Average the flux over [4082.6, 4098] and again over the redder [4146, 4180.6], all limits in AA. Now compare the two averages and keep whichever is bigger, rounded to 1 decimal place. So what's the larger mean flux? 11.9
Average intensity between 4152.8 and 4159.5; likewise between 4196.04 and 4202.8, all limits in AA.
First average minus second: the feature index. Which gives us 0.46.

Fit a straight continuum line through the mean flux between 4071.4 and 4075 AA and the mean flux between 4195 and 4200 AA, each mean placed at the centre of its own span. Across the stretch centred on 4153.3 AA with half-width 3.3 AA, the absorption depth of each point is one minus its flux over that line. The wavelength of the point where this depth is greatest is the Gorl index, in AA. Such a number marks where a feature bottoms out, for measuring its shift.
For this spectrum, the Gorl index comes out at 4150.40 AA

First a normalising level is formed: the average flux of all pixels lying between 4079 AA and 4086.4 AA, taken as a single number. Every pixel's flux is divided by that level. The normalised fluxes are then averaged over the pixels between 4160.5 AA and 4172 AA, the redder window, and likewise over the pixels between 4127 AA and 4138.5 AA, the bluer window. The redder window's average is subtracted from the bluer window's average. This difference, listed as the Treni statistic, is -0.025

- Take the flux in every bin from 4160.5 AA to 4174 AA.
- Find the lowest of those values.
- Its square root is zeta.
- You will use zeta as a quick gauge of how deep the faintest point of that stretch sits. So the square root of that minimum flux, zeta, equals 3.27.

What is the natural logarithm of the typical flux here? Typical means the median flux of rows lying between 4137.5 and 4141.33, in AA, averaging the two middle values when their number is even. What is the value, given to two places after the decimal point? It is 2.44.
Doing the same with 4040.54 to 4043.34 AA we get 2.45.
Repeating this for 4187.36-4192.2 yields 2.47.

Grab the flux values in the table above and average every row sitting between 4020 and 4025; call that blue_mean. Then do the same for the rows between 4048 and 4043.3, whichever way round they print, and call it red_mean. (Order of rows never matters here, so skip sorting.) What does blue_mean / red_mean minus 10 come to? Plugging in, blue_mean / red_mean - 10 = -8.87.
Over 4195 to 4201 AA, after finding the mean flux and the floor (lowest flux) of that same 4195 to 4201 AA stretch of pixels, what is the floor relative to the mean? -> 0.984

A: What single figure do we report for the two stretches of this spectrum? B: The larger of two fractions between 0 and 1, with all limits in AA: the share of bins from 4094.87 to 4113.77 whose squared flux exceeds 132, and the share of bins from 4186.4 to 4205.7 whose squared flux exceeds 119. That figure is 0.65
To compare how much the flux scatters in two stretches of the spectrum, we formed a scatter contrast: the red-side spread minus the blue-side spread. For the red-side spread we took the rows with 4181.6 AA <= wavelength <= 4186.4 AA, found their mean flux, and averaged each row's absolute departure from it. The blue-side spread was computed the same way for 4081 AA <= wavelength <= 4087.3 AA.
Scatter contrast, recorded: -0.2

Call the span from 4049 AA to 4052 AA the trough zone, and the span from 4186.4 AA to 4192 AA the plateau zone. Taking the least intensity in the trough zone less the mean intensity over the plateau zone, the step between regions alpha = -0.60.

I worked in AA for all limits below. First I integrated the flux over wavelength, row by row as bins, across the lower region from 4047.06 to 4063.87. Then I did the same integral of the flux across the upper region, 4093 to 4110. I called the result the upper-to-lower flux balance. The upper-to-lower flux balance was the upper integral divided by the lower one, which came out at 0.97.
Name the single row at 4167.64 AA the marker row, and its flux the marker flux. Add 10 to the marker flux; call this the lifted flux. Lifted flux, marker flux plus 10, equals 21.2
